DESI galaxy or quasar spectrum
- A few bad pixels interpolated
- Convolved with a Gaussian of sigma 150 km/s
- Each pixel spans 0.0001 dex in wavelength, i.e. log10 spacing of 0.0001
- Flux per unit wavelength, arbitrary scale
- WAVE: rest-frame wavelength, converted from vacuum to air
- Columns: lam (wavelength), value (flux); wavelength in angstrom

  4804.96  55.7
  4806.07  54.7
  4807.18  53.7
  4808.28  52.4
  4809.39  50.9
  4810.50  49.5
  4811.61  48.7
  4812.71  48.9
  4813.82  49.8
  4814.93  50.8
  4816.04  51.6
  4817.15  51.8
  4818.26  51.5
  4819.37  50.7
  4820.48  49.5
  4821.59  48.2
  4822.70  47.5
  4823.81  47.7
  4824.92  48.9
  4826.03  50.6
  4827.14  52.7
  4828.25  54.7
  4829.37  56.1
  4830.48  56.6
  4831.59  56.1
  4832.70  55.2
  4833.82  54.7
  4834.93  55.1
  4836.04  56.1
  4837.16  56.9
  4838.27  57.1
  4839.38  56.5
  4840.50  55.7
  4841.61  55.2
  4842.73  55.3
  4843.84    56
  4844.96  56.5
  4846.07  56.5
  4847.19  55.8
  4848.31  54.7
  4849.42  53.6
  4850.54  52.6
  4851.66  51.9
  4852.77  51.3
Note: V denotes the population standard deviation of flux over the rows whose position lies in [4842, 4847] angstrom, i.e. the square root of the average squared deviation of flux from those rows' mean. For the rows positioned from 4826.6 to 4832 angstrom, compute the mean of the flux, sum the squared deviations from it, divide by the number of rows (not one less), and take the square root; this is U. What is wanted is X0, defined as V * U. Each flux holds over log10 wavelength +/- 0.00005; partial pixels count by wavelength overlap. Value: 0.70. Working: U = 1.4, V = 0.5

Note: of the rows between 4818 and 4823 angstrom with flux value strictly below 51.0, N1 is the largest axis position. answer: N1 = 4822.70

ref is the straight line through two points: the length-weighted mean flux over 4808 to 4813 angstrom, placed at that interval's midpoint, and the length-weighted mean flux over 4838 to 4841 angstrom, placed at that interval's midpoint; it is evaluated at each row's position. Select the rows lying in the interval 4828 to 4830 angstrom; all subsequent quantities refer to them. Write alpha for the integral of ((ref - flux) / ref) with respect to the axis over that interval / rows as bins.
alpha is -0.06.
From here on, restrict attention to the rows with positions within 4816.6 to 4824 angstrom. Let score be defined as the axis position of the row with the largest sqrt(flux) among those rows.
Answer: 4817.15 angstrom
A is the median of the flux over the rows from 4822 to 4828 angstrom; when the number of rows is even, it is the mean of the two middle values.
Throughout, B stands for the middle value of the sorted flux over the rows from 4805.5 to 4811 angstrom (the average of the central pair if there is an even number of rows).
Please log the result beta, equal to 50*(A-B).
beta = -175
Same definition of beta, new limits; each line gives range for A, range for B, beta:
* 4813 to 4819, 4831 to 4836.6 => -185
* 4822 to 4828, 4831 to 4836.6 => -315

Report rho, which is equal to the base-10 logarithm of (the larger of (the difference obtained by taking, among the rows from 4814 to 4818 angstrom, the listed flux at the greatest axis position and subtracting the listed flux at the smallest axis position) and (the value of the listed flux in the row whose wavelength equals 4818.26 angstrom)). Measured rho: 1.71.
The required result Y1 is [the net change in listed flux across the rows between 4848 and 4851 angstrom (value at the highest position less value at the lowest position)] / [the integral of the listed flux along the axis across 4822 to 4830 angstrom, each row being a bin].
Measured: -0.005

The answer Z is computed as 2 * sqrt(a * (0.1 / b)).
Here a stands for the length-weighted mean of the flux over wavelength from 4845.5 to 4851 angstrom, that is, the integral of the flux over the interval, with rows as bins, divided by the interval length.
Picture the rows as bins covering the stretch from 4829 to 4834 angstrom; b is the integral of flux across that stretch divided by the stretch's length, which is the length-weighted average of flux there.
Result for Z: 0.626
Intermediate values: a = 54.7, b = 56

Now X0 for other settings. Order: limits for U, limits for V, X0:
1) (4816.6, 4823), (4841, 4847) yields 0.91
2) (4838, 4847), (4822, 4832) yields 2.20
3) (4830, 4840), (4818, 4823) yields 1.20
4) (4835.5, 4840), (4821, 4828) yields 0.71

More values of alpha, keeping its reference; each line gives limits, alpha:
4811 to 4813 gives 0.06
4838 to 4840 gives -0.02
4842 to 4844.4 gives 0.06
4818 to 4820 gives 0.03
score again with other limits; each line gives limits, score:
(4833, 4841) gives 4838.27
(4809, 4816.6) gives 4816.04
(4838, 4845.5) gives 4838.27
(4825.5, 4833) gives 4830.48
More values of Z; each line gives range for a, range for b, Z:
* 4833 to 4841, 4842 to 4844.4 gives 0.635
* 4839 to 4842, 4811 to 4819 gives 0.665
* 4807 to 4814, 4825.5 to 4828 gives 0.623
